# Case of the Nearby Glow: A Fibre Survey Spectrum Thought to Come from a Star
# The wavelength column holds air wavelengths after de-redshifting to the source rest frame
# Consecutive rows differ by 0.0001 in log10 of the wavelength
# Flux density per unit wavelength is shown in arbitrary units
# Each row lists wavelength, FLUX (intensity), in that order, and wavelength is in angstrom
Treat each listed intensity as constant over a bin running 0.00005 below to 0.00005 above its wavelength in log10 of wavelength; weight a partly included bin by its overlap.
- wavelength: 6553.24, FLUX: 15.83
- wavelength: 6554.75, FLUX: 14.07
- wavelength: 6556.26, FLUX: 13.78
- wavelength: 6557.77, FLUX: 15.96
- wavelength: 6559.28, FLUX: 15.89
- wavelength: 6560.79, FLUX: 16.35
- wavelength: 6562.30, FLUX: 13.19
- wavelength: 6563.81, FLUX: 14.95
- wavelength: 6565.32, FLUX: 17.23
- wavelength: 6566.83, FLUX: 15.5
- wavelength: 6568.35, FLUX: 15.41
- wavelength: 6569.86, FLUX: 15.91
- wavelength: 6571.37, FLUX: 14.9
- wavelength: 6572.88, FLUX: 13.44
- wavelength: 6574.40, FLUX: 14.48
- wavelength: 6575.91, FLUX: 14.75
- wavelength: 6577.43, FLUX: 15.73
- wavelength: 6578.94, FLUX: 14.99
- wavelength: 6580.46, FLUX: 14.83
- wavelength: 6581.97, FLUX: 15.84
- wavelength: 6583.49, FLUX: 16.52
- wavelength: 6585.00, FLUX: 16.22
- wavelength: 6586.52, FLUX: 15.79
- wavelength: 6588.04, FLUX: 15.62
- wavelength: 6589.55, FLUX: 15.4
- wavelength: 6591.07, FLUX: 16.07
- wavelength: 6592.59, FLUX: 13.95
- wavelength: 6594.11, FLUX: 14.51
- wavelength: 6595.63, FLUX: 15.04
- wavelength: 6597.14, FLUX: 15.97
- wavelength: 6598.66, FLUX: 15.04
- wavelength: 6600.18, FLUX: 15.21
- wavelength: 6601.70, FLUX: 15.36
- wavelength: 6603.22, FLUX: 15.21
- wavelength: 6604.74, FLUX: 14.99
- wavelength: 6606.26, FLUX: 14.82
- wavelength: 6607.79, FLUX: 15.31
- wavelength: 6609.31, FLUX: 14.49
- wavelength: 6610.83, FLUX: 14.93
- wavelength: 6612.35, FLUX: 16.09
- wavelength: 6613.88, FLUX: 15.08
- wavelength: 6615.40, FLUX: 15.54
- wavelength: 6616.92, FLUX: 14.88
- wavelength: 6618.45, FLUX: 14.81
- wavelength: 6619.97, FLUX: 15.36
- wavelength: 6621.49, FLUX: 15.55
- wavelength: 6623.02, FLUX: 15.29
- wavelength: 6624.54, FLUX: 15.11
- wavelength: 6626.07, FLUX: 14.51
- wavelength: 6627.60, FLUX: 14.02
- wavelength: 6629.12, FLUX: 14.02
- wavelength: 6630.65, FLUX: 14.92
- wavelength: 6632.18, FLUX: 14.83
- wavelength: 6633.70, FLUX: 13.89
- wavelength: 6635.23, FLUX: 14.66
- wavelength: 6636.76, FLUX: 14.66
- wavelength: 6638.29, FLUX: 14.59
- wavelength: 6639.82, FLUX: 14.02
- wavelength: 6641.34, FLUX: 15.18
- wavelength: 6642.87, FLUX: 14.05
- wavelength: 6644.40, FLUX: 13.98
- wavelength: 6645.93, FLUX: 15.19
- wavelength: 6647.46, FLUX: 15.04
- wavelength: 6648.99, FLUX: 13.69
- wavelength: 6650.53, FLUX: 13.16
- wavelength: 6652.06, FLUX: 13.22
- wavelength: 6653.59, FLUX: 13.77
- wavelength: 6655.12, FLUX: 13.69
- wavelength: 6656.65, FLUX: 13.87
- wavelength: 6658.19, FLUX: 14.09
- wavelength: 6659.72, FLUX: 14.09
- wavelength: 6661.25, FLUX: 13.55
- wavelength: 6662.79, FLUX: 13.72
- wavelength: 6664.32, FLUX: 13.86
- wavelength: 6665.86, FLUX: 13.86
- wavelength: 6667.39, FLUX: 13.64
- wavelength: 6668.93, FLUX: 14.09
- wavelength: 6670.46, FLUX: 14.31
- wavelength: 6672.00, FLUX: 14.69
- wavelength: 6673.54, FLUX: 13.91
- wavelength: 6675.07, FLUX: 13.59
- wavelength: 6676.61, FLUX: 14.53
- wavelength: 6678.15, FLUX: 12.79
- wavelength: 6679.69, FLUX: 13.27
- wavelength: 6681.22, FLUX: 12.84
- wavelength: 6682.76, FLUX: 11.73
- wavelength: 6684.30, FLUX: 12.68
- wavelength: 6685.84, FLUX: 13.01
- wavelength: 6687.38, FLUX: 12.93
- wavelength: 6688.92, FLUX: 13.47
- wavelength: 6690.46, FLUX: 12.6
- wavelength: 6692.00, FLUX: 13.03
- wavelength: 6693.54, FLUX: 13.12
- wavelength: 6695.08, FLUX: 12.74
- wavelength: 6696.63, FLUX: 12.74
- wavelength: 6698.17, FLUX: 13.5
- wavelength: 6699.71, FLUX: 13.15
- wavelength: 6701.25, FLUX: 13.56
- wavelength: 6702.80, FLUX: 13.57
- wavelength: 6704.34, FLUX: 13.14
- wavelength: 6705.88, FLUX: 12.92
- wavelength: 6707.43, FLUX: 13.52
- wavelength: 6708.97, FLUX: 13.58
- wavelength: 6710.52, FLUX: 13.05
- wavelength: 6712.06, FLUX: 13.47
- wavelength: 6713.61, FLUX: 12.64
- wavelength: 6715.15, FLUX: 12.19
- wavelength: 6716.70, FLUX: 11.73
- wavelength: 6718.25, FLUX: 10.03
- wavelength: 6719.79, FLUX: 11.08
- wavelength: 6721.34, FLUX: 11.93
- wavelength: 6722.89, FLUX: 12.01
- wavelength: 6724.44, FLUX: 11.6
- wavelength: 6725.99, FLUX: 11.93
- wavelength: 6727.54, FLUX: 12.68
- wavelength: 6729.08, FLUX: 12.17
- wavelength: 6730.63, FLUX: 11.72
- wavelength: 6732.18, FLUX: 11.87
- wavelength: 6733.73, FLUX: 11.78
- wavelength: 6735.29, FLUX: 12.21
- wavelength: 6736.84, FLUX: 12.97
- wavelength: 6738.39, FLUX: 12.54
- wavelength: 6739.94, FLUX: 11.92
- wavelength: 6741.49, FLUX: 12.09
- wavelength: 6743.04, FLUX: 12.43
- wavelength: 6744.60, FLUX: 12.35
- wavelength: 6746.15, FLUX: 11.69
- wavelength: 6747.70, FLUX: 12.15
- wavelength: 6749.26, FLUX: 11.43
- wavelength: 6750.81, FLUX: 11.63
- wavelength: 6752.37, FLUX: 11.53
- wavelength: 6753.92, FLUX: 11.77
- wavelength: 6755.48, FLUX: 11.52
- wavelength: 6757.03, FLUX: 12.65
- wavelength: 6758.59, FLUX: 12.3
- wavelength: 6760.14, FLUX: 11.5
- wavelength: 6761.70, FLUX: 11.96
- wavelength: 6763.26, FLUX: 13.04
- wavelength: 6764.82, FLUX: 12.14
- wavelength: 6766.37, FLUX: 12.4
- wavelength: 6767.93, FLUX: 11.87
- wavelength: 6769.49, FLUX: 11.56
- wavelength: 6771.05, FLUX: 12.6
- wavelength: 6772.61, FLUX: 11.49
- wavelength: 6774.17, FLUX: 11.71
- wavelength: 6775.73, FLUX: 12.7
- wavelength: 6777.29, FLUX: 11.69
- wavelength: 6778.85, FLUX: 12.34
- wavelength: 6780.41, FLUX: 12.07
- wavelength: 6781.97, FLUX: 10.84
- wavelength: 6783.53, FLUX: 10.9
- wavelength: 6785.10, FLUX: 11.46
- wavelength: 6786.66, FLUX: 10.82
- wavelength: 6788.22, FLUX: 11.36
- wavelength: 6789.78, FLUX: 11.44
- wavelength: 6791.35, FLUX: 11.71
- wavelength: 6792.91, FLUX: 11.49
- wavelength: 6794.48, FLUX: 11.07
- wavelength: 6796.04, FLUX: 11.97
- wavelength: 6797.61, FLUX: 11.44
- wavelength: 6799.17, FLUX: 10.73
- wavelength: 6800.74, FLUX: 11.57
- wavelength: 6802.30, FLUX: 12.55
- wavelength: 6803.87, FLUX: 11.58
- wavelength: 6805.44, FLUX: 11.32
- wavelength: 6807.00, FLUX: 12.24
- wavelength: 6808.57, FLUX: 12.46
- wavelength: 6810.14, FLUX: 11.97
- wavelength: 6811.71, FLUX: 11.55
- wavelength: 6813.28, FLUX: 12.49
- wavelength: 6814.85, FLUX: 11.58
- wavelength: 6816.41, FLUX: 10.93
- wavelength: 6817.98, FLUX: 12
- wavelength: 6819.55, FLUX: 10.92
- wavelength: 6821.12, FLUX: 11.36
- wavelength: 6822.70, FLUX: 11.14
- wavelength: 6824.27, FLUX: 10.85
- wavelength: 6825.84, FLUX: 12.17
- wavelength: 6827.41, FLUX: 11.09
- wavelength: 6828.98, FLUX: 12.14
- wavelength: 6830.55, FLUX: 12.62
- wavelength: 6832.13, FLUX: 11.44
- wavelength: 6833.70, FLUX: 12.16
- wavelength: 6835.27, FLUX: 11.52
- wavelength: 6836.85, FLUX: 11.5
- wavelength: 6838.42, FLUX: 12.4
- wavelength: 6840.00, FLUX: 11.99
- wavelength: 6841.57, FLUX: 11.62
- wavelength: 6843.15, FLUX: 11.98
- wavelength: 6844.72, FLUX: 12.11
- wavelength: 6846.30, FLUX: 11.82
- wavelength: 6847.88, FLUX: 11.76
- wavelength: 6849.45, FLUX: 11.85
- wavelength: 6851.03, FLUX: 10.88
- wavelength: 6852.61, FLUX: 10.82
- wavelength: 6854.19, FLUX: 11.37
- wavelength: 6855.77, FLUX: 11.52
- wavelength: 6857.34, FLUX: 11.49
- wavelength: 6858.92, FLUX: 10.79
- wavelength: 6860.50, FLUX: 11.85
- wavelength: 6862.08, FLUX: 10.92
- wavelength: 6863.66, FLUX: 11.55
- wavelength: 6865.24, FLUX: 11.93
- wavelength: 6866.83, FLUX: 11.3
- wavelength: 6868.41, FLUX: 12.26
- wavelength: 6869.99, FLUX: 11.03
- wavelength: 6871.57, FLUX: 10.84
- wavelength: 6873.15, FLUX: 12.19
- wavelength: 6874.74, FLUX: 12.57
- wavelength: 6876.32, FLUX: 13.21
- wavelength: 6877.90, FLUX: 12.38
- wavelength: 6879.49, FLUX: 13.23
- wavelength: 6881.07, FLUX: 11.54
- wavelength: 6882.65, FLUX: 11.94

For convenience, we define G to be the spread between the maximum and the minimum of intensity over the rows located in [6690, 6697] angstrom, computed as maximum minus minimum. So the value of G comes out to 0.5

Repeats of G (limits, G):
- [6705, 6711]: 0.7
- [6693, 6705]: 0.8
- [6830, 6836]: 1.2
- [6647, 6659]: 1.9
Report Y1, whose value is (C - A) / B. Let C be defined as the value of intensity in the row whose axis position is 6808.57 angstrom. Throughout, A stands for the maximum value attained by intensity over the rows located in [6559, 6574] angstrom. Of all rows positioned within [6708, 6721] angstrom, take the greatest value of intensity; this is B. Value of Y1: -0.35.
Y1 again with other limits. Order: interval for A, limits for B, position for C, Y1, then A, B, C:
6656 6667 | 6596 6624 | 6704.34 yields -0.06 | 14.09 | 16.09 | 13.14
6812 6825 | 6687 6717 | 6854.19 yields -0.08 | 12.49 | 13.58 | 11.37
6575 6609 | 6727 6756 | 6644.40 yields -0.20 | 16.52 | 12.97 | 13.98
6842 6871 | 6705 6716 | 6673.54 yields 0.12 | 12.26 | 13.58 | 13.91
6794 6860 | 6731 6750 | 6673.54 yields 0.10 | 12.62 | 12.97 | 13.91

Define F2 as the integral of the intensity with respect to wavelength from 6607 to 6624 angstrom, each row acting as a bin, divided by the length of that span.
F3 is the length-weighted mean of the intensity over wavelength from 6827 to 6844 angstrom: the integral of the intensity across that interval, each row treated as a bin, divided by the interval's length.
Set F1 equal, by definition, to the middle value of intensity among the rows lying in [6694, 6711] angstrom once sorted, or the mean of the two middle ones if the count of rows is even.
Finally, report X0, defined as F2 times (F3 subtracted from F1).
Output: 19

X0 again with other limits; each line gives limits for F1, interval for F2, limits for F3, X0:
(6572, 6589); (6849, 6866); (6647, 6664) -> 21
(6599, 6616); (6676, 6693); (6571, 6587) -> 0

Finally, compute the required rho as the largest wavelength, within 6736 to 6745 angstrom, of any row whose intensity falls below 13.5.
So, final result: 6744.60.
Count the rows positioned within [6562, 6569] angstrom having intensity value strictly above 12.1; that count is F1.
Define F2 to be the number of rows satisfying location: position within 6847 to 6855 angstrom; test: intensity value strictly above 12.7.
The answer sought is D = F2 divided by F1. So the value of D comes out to 0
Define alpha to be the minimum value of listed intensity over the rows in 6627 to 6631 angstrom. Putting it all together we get 14.02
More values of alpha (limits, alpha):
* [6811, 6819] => 10.93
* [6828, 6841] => 11.44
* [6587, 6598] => 13.95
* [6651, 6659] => 13.22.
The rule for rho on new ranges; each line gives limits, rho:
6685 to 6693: 6692.00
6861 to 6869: 6868.41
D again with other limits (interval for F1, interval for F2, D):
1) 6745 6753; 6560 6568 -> 5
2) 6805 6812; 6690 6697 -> 2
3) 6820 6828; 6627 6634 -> 5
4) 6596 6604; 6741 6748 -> 0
